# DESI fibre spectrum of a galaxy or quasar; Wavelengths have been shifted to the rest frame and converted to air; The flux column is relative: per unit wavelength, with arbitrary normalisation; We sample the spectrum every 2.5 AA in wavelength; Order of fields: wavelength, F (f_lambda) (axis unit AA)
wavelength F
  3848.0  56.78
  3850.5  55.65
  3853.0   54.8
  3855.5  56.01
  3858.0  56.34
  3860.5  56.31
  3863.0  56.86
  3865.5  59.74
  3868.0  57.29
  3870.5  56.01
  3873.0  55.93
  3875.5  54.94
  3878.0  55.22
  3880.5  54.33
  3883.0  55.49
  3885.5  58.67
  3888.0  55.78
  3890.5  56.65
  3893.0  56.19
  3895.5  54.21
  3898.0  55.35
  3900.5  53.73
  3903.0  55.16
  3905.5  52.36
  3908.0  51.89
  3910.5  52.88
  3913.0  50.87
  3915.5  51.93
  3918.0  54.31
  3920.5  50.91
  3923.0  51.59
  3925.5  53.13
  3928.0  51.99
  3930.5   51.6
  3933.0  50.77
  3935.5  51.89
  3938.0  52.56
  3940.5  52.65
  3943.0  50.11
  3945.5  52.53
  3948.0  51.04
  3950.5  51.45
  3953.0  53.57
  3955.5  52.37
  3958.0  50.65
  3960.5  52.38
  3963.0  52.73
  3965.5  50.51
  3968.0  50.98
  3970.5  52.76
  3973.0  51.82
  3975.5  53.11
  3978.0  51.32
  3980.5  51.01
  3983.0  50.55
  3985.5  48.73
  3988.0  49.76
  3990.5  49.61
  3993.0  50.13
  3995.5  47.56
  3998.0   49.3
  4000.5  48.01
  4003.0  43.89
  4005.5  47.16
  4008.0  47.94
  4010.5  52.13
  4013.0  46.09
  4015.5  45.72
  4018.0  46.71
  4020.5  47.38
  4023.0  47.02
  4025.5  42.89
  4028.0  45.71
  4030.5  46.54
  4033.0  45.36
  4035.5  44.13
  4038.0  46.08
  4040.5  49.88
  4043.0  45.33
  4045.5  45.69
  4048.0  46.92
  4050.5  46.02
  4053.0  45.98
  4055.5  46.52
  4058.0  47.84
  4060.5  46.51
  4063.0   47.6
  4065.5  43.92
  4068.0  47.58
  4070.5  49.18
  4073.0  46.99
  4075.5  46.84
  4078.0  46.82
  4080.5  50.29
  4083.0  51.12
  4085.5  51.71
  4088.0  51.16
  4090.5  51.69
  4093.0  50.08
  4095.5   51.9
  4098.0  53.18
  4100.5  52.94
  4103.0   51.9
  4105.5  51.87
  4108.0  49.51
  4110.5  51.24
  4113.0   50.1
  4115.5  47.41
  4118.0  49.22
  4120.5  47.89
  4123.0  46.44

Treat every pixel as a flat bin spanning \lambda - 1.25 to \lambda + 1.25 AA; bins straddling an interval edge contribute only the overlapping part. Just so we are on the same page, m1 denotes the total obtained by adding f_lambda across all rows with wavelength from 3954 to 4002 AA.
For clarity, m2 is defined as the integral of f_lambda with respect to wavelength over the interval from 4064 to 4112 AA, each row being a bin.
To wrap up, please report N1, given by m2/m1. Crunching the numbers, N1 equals 2.5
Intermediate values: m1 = 963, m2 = 2399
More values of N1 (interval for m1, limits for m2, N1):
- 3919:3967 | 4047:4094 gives 2.3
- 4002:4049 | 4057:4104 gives 2.6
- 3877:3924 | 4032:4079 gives 2.1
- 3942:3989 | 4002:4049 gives 2.2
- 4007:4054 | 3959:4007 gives 2.7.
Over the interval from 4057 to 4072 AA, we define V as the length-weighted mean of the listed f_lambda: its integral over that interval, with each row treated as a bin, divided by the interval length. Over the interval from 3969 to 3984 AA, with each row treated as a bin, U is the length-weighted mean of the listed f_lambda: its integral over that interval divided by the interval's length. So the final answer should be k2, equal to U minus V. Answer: 5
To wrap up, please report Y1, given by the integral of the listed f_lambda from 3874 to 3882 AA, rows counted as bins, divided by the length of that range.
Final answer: 55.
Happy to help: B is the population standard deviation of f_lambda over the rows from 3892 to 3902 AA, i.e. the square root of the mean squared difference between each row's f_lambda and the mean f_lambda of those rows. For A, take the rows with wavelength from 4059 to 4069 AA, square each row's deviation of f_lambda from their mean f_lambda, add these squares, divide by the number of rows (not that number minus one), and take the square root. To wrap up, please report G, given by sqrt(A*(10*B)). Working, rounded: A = 1.5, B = 0.96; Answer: 3.8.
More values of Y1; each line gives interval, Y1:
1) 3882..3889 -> 57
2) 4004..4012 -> 49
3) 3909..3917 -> 52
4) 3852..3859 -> 56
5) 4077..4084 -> 49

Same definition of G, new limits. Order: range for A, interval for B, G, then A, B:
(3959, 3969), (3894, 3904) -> 2.5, 0.9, 0.67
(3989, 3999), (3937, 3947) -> 3.2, 1.0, 1.07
